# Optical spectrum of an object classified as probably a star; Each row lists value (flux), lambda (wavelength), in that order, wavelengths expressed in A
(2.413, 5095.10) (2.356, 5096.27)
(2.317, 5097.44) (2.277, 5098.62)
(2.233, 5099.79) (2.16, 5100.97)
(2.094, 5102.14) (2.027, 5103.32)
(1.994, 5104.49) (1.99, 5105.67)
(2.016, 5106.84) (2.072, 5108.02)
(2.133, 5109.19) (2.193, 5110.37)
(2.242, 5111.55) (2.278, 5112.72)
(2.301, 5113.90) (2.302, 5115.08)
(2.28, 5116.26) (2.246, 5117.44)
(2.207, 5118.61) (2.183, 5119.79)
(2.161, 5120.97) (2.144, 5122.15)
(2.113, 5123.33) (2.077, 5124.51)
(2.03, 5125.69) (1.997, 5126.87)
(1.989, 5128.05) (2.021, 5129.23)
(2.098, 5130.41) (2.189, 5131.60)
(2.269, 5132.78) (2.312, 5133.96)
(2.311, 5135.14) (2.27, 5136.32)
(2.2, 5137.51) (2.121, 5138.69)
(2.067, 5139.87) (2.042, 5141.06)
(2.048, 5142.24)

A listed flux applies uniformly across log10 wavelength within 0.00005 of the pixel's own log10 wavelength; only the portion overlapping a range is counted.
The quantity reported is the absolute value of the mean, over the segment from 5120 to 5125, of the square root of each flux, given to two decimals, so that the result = 1.46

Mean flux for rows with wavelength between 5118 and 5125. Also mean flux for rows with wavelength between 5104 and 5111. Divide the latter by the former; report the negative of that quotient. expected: -0.96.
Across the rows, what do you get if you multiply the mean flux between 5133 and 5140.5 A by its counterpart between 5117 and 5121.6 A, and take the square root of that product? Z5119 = 2.21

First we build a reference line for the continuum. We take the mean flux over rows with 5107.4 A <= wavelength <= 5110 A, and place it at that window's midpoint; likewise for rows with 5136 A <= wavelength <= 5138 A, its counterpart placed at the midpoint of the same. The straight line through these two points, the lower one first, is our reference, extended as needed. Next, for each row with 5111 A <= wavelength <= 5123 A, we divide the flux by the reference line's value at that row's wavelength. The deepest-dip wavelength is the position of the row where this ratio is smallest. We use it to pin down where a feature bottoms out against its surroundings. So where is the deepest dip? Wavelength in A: 5122.15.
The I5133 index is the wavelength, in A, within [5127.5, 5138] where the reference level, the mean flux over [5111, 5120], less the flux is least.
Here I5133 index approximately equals 5133.96 A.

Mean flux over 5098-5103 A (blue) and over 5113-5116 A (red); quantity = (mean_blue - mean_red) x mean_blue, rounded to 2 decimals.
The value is -0.24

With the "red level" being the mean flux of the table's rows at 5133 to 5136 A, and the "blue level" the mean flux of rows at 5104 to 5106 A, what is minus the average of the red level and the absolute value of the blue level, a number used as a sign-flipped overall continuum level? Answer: -2.15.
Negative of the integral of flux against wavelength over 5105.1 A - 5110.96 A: -12.2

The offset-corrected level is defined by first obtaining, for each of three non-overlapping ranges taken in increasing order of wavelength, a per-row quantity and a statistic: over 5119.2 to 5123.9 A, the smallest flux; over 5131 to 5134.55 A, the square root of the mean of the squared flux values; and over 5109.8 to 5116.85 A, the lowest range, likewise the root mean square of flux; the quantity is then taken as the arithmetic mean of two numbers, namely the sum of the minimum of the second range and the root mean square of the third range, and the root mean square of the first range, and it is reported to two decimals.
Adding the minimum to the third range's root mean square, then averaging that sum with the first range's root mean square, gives 3.32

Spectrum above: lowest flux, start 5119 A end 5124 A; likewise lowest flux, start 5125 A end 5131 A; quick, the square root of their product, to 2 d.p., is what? 2.05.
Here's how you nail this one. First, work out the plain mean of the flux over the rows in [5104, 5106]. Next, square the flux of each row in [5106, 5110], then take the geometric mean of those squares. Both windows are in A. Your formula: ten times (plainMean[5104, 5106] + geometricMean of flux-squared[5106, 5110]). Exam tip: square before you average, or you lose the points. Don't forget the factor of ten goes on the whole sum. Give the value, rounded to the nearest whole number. 63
